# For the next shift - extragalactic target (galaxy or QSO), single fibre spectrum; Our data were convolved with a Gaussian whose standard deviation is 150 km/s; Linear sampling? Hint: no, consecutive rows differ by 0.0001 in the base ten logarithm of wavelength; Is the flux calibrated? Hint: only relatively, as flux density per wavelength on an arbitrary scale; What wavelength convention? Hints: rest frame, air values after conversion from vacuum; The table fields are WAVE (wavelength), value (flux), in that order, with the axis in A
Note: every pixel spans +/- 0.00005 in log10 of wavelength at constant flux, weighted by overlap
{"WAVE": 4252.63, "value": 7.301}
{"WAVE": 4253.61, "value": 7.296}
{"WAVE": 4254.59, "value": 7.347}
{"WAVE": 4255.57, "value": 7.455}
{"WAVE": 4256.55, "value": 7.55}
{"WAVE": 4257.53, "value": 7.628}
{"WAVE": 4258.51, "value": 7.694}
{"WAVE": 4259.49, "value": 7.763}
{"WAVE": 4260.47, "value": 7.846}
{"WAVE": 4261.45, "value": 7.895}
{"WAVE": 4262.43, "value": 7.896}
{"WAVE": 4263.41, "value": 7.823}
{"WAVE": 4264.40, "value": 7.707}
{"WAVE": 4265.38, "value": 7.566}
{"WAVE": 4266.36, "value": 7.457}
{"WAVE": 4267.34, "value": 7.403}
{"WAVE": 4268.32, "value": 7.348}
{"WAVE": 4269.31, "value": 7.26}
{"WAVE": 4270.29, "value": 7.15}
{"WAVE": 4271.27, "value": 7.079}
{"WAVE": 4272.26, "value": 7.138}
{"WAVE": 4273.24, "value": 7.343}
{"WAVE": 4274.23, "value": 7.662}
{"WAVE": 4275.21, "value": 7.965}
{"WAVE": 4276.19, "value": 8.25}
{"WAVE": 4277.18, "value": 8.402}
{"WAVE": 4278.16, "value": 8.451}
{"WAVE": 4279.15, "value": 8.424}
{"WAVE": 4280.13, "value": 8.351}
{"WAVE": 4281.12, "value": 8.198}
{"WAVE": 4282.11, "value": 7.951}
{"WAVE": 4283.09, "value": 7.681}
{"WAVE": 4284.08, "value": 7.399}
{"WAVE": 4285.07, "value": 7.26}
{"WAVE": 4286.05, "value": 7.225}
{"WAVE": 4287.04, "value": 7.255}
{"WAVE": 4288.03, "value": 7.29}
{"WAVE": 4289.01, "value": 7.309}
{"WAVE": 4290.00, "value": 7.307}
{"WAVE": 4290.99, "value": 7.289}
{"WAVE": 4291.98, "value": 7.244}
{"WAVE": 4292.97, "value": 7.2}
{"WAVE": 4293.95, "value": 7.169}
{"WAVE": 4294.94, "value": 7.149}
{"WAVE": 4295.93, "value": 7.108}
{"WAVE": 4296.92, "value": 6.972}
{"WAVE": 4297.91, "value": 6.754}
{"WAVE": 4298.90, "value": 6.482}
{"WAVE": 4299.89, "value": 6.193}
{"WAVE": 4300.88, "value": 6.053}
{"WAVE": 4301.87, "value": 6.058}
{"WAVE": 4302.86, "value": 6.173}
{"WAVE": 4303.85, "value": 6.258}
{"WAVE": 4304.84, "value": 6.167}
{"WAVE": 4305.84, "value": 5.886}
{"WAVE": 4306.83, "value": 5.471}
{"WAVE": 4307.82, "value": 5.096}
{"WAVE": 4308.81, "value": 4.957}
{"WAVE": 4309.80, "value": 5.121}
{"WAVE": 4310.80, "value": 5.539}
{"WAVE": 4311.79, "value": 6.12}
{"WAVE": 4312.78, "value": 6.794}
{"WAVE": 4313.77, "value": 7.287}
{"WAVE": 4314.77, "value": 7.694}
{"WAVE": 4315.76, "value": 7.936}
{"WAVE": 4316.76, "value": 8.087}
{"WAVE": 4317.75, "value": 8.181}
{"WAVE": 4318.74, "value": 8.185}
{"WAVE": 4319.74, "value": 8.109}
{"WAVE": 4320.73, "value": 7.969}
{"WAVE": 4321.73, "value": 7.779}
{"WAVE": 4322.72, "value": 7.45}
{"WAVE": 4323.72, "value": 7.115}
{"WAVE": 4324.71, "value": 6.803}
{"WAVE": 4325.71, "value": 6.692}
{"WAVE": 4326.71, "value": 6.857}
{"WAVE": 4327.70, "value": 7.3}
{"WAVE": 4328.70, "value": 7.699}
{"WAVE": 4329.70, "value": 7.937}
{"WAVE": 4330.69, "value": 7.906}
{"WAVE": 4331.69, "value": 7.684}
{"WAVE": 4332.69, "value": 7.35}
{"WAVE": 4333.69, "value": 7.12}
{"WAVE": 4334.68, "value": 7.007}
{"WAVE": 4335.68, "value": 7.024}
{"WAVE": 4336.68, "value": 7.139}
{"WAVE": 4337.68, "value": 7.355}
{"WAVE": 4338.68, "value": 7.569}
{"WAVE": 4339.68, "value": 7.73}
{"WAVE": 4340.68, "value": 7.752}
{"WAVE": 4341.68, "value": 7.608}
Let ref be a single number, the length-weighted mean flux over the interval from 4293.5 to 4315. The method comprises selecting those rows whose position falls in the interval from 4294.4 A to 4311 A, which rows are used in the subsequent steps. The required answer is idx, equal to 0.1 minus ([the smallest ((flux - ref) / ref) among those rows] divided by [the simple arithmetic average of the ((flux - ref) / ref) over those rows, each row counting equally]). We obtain -6.8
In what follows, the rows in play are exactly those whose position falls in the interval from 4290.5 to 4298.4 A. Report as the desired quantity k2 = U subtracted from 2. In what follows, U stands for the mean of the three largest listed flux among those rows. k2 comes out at -5.2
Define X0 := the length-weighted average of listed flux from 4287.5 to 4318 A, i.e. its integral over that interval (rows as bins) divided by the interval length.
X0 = 6.64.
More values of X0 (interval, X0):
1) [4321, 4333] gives 7.39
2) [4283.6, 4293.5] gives 7.28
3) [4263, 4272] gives 7.41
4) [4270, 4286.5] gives 7.77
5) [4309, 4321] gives 7.18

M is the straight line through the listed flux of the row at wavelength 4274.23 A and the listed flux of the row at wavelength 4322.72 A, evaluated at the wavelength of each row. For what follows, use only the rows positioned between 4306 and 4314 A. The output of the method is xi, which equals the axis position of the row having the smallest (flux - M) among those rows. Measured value 4308.81 A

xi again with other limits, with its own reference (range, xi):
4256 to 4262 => 4256.55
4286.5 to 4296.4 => 4295.93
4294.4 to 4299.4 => 4298.90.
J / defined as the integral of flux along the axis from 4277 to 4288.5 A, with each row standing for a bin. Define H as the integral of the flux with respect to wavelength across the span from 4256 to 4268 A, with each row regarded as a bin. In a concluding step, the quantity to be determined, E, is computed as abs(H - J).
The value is 2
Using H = 92.2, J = 90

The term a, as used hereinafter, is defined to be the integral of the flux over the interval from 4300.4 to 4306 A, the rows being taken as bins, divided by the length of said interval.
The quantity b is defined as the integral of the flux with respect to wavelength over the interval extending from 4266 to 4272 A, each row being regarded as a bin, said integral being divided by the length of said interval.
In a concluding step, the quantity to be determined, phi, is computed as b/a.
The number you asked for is 1.2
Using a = 6.1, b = 7.3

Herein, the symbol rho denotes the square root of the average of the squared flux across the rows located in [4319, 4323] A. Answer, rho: 7.83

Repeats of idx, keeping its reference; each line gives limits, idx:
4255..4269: -0.7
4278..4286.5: -0.5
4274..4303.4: 0.3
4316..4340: -0.2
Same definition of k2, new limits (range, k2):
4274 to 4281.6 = -6.4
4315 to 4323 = -6.2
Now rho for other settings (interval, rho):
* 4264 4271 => 7.42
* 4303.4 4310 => 5.59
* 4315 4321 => 8.08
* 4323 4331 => 7.30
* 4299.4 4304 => 6.15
